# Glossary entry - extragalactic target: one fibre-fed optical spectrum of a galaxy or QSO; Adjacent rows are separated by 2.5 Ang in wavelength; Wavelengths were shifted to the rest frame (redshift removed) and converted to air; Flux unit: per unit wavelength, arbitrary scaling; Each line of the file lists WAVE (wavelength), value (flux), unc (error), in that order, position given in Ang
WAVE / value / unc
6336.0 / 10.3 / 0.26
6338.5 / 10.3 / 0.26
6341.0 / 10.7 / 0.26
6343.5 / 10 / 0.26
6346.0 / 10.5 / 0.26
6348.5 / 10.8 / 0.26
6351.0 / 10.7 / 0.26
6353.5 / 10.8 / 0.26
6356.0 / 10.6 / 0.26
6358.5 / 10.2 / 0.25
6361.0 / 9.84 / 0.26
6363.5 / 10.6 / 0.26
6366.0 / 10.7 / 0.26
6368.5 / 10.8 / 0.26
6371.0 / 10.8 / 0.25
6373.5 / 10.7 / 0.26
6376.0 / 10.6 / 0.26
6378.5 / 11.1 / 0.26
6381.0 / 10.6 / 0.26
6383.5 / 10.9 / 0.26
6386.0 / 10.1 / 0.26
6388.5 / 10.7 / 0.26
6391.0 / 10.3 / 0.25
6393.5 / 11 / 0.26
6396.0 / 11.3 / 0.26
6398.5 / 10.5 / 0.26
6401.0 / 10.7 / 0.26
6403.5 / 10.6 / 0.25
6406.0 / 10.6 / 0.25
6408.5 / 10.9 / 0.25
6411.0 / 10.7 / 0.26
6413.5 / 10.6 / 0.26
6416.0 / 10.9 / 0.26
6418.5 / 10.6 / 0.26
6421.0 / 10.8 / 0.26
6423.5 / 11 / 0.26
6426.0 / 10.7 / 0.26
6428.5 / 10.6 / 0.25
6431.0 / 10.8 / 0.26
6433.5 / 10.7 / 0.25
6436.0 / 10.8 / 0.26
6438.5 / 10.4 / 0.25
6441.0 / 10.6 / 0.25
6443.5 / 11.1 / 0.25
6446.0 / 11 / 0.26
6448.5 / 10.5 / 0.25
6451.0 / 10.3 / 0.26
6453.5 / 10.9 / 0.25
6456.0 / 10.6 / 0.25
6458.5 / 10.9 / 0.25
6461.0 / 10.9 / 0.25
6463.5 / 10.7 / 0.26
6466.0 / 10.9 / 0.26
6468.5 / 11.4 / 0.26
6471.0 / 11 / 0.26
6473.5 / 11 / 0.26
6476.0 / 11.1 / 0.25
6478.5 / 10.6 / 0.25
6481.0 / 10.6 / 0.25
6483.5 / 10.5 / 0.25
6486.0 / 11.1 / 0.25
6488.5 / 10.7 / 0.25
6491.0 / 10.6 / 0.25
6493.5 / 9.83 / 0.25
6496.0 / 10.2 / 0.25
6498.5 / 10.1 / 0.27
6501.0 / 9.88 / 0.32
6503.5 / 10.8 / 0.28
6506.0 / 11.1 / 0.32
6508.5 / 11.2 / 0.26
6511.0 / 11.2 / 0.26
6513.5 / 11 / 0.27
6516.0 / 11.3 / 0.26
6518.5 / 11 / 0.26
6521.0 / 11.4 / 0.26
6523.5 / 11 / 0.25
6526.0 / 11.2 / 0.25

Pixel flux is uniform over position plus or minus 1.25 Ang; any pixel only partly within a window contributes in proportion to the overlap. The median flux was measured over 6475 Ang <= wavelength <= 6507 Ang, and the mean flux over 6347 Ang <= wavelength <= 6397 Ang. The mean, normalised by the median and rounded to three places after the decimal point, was 1.005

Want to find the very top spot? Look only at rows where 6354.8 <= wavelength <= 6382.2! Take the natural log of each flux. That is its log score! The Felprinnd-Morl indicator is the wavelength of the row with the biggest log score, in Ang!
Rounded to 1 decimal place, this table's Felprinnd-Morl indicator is 6378.5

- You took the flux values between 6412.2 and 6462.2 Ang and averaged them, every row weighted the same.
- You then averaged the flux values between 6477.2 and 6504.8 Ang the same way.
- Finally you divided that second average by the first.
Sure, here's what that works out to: 0.97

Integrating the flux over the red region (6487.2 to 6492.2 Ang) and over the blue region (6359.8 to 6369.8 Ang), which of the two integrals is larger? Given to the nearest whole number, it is 105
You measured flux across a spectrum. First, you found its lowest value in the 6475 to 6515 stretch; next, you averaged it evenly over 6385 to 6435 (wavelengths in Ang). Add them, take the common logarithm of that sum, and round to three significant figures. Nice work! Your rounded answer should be 1.31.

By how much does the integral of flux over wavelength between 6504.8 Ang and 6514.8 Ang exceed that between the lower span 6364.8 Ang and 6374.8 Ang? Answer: 3.8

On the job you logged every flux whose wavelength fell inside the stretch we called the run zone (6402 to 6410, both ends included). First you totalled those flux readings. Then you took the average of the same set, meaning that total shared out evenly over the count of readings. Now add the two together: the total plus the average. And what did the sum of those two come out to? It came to 42.8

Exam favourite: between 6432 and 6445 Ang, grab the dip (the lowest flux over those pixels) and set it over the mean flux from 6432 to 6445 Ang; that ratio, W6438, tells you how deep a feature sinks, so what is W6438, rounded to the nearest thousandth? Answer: 0.970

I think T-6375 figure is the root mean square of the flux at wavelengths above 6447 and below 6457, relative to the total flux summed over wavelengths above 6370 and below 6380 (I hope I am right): 0.245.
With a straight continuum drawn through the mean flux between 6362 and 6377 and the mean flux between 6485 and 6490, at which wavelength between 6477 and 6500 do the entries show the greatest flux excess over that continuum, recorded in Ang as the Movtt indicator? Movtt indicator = 6486.0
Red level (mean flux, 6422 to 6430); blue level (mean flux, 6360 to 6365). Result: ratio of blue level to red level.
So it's 0.95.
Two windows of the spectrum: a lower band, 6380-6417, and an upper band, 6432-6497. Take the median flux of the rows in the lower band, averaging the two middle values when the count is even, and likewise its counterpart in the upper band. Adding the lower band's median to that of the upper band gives 21.4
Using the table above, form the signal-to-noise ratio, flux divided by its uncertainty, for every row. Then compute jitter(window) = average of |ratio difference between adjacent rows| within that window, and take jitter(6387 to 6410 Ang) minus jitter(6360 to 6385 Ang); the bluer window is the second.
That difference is -0.35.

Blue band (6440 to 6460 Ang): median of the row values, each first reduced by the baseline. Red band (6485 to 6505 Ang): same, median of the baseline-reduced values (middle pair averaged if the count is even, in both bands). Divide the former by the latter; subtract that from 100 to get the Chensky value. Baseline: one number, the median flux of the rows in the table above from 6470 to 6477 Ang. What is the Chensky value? 99.6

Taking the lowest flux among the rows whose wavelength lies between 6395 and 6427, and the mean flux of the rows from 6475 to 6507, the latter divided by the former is 1.00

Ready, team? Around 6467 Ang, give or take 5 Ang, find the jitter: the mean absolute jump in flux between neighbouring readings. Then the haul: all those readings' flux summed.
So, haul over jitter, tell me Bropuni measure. 120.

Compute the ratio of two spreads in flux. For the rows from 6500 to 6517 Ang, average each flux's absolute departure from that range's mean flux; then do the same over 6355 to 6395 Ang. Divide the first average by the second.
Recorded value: 1.4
